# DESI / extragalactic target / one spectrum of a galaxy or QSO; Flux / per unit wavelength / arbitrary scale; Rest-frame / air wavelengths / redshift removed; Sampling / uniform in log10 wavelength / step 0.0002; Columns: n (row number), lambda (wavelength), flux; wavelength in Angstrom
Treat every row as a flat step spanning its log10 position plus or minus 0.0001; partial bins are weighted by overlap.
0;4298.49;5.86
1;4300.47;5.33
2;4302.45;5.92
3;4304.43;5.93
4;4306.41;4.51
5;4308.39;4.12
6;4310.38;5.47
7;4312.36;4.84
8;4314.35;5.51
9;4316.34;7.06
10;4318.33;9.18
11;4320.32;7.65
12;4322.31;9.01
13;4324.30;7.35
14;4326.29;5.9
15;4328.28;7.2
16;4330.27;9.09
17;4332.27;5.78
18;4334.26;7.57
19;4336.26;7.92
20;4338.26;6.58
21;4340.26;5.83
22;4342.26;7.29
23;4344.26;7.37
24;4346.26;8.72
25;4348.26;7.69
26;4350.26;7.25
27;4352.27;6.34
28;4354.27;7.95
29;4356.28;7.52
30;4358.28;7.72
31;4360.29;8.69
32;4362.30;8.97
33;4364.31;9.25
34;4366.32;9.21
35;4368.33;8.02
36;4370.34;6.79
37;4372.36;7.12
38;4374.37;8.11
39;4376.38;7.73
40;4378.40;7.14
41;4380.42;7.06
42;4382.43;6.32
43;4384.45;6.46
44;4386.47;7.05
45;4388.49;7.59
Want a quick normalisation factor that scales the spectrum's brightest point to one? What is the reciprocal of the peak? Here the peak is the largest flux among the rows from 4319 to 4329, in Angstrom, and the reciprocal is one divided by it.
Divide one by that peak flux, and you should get 0.111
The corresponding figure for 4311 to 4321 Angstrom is 0.109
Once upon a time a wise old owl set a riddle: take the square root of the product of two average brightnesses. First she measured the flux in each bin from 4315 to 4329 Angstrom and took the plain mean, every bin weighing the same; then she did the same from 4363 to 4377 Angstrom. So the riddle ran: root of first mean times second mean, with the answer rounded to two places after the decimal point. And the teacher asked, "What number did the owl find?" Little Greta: 7.82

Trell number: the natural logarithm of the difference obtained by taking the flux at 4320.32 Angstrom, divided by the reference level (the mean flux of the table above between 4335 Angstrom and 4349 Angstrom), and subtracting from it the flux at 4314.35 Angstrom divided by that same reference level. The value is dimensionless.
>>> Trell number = -1.2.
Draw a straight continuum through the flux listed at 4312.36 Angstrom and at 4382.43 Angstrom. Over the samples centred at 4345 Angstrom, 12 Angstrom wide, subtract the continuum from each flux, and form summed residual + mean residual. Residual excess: 13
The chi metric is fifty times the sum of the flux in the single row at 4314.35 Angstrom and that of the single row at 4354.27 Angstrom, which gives 673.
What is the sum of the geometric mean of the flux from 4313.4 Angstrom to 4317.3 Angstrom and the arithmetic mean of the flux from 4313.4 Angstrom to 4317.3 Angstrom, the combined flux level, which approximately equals 12.5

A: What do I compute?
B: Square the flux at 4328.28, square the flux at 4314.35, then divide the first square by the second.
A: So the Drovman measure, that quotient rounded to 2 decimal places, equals 1.71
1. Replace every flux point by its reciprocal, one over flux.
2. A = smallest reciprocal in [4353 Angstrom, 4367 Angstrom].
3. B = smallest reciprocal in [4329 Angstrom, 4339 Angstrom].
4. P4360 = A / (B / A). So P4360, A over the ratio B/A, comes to 0.11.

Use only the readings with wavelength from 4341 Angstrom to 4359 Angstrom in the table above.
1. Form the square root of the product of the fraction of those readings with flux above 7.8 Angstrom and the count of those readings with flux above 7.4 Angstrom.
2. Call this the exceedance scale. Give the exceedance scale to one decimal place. 1.1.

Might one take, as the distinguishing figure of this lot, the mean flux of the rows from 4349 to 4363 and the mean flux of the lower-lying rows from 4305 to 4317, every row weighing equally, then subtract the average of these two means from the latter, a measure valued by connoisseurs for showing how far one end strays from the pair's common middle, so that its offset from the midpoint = -1.26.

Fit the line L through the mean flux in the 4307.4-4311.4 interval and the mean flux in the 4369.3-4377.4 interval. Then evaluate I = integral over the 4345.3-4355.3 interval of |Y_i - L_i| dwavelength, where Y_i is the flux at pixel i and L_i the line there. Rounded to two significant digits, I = 12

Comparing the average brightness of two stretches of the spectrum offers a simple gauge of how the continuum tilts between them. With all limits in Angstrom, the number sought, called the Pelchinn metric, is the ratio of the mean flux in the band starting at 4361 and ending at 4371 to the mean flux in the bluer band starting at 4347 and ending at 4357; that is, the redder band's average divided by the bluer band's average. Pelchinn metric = 1.15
